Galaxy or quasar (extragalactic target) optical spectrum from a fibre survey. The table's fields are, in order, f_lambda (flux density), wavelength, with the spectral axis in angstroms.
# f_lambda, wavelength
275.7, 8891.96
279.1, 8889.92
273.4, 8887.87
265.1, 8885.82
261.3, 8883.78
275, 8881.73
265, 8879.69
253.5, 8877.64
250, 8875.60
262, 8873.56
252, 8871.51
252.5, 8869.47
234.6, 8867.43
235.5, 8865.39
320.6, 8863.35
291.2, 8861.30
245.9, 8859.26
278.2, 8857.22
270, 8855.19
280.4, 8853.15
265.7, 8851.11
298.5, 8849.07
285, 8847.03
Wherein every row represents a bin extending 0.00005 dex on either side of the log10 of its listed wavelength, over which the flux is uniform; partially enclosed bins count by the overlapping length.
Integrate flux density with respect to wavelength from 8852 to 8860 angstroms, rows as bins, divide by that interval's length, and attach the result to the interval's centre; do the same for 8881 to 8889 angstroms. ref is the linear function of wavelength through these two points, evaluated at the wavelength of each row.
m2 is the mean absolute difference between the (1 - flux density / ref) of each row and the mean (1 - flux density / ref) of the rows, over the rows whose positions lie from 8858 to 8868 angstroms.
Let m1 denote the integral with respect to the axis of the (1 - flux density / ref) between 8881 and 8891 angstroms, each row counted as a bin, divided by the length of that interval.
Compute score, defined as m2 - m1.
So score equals 0.13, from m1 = -0.009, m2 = 0.120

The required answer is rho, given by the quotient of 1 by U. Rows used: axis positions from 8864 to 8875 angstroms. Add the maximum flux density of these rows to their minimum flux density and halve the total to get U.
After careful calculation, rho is 0.0040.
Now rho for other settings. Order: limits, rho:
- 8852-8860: 0.0038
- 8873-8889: 0.0038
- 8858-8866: 0.0036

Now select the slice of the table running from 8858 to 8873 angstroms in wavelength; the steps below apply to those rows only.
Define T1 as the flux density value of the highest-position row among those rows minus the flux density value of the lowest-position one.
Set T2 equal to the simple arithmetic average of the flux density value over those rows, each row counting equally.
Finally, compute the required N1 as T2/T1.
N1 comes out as 43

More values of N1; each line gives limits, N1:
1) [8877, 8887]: 23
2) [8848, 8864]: 13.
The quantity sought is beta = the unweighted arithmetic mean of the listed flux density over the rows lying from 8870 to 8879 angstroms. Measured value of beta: 254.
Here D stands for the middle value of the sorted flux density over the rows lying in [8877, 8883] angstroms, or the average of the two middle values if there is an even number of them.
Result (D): 265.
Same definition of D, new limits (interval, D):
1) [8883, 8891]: 269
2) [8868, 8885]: 257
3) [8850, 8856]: 270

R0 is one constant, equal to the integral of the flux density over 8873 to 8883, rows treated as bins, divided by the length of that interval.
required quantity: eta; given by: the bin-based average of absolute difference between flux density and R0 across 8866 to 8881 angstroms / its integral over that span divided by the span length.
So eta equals 10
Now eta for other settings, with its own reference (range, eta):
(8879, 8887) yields 6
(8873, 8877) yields 7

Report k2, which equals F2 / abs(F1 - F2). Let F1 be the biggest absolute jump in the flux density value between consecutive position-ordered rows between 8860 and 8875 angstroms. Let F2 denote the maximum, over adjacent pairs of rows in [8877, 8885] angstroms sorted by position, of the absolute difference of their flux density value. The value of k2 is 0.2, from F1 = 85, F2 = 14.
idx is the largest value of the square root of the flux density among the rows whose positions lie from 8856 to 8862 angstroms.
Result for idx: 17.1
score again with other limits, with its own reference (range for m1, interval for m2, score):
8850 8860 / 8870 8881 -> 0.02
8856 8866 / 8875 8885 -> 0.05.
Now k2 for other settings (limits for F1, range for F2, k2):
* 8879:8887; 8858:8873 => 1.2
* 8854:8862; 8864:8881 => 0.7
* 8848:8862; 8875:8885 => 0.4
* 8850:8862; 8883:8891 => 0.2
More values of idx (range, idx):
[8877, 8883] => 16.6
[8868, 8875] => 16.2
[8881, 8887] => 16.6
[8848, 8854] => 17.3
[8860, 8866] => 17.9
